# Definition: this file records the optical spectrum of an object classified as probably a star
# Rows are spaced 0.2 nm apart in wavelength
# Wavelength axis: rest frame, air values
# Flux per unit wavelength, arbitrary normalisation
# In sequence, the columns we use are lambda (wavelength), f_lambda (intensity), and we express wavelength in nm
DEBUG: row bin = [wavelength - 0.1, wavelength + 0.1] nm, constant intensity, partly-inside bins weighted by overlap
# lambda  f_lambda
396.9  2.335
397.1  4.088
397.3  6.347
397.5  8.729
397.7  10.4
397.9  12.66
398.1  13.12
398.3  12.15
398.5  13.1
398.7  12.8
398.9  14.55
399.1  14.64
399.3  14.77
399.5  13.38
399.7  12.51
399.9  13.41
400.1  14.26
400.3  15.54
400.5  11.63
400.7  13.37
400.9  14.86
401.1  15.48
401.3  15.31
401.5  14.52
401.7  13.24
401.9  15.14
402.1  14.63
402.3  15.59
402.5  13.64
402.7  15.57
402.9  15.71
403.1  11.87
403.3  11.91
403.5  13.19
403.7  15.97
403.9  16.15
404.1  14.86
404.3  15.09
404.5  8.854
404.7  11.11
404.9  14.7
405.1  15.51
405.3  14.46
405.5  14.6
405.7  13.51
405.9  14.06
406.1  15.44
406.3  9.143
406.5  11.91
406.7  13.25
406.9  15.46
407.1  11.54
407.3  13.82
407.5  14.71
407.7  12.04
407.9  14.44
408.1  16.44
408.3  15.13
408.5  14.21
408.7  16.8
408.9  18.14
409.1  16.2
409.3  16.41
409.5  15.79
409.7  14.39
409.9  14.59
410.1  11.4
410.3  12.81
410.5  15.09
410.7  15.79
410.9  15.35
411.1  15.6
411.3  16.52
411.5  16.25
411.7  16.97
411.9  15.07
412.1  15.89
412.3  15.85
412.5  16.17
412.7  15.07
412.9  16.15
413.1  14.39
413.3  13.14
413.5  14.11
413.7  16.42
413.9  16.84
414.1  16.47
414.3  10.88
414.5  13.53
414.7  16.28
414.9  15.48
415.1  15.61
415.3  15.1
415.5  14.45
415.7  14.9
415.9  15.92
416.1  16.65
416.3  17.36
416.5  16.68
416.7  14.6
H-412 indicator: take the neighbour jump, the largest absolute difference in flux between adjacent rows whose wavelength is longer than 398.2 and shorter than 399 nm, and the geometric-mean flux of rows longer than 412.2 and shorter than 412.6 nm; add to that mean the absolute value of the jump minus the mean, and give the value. 30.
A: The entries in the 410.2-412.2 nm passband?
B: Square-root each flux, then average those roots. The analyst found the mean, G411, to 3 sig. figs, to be 3.94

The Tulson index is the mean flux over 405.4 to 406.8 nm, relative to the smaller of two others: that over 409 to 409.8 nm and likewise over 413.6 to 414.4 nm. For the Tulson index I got 0.87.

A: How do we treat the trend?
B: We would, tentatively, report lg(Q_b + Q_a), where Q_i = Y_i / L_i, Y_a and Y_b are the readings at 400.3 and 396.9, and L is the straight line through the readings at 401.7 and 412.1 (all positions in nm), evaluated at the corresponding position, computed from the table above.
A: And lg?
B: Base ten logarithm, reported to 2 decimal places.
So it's 0.15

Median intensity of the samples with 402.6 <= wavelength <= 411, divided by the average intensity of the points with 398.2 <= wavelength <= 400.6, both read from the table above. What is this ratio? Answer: 1.08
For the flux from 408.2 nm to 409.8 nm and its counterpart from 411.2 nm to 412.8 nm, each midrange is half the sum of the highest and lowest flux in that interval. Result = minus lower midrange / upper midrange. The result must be -1.01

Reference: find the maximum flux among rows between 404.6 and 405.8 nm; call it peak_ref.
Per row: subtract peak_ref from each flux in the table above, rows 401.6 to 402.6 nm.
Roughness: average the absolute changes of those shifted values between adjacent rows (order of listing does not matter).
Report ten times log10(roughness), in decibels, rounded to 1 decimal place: 1.2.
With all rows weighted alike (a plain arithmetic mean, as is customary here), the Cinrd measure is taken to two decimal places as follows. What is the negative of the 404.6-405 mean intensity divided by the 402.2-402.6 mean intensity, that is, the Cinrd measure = -0.88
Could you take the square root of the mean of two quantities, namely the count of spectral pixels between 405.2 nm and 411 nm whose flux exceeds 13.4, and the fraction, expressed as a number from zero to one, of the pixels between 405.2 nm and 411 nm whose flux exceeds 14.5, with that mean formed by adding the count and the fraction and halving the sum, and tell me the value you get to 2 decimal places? 3.36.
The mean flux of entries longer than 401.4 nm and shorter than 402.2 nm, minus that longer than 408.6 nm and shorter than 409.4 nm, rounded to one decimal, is -2.5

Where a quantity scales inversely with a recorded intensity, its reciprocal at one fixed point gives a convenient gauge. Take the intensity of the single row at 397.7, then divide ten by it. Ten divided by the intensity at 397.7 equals 0.96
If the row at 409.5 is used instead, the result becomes 0.63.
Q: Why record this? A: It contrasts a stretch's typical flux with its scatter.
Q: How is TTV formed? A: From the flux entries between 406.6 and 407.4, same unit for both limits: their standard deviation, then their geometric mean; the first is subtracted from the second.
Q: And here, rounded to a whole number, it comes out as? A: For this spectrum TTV 12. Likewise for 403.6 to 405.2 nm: 11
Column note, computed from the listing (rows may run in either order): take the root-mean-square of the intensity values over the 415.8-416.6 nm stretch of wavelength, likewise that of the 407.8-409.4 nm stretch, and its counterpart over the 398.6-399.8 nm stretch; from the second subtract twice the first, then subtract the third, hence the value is -31.1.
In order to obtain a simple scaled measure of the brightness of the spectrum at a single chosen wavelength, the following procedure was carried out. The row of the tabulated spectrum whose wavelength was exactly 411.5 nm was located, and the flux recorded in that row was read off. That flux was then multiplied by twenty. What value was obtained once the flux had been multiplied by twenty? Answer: 325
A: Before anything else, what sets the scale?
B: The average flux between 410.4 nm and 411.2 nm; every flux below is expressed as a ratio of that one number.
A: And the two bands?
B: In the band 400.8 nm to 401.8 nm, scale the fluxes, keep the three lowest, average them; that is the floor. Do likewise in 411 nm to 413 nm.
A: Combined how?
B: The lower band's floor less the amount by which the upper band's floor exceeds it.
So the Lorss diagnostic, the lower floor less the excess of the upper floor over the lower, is 0.85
